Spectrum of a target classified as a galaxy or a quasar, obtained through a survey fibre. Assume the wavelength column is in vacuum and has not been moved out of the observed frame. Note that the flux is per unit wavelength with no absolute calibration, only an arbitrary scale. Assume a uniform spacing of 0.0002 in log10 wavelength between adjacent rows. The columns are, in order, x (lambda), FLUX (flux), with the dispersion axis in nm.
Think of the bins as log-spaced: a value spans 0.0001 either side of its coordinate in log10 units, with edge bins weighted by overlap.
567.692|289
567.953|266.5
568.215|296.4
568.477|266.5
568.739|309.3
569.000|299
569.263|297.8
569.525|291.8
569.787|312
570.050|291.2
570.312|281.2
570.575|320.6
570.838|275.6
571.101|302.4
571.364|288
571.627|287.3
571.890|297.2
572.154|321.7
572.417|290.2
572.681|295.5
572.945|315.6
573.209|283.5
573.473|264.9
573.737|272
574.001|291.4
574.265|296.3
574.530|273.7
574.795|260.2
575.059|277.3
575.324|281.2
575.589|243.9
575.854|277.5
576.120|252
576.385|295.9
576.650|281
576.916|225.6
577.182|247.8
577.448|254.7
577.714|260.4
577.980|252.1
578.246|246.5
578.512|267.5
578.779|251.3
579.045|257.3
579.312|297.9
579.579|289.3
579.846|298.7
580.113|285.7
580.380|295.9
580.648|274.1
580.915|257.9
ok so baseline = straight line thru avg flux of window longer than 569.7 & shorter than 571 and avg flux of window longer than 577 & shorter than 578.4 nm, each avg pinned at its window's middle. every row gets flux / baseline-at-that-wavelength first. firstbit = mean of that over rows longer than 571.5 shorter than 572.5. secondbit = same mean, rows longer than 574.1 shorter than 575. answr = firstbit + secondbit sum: 2.07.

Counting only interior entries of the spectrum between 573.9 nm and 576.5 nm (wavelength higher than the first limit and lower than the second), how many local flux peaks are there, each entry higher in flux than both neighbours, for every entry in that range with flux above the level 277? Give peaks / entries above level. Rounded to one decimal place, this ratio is 0.5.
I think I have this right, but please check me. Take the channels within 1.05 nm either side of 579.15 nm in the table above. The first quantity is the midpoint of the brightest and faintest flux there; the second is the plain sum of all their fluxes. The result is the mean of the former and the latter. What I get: 1233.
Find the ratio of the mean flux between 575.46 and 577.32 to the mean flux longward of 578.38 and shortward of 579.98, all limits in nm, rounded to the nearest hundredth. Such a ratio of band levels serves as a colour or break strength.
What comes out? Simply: 0.94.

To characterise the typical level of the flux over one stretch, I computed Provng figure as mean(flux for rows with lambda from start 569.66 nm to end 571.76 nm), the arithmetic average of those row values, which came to 295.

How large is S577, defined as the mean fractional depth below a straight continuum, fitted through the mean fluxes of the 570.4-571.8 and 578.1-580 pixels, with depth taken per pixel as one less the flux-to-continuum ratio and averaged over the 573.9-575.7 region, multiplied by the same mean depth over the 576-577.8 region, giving 0.0023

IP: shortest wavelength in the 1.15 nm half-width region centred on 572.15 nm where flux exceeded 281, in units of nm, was 571.101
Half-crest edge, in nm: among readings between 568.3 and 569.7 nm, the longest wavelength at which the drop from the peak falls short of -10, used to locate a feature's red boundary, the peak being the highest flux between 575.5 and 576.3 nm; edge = 569.525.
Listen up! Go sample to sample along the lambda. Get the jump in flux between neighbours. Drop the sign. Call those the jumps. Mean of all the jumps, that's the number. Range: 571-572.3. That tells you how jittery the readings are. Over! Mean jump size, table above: 12.4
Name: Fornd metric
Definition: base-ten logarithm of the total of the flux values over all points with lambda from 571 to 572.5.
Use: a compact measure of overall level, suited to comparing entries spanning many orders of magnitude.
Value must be 3.25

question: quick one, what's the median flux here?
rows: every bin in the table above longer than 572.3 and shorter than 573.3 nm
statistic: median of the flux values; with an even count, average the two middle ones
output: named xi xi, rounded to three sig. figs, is 293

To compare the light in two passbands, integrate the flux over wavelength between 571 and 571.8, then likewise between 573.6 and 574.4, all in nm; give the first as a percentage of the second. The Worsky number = 102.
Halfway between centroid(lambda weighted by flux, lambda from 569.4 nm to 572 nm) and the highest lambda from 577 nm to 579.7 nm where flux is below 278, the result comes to 574.87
